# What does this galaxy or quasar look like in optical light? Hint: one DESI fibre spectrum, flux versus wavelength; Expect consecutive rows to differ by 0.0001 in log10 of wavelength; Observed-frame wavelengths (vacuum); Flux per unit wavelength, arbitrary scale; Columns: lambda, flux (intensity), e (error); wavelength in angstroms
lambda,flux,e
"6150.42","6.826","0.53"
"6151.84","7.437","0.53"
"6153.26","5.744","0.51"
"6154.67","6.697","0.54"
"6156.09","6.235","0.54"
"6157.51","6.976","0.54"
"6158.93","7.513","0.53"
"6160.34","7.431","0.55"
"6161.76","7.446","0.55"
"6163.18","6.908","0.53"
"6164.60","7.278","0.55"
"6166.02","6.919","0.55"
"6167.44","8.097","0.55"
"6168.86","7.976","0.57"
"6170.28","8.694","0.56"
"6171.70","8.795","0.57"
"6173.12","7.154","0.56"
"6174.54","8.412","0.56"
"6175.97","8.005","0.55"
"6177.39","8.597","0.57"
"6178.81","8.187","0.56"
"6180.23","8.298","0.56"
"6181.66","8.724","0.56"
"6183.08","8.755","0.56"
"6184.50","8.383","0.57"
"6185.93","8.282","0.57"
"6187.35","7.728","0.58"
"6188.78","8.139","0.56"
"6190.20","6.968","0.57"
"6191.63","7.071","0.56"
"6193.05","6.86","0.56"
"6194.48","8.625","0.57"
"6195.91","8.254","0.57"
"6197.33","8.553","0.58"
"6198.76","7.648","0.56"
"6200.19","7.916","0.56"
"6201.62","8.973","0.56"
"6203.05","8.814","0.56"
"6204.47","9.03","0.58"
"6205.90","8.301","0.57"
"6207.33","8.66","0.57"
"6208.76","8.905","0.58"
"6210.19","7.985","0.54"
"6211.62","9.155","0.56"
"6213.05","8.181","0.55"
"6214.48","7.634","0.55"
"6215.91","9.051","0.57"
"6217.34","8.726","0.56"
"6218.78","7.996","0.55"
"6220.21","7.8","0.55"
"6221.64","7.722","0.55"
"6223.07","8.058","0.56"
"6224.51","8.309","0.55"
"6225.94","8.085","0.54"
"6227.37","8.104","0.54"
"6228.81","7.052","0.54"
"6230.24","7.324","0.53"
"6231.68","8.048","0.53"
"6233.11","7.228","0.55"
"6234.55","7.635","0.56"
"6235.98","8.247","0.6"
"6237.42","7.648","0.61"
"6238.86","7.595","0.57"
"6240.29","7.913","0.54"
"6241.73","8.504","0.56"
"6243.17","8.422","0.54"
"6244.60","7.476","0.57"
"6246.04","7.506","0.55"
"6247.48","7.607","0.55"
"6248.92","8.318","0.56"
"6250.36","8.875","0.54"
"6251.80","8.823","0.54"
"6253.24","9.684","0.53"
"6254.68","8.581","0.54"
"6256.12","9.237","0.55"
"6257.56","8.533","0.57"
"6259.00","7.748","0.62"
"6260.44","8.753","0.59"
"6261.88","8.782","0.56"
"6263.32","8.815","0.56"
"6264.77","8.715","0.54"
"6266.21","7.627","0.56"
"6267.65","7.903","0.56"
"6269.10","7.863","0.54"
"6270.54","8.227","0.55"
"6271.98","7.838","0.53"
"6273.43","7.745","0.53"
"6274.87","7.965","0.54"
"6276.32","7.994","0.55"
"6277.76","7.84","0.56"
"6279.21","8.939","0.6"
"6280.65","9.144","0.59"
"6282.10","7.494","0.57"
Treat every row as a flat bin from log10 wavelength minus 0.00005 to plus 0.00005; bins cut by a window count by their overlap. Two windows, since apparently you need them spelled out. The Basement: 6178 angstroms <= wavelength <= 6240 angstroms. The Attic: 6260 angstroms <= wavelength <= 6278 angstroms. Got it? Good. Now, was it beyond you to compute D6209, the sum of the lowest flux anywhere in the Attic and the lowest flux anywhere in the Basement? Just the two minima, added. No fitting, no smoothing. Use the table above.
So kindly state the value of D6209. 14.5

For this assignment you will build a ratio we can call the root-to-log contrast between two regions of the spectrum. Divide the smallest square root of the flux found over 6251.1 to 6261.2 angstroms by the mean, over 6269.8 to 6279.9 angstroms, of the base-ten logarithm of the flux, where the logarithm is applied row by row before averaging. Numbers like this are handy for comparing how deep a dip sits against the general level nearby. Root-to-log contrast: 3.069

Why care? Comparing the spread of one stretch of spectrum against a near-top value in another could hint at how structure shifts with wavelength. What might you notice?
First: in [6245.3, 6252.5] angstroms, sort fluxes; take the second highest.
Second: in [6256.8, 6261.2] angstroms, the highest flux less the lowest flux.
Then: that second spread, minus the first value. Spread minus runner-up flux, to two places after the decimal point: -7.82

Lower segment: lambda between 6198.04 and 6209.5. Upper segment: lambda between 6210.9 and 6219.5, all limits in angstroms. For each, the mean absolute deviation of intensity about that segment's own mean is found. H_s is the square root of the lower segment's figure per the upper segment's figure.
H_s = 0.91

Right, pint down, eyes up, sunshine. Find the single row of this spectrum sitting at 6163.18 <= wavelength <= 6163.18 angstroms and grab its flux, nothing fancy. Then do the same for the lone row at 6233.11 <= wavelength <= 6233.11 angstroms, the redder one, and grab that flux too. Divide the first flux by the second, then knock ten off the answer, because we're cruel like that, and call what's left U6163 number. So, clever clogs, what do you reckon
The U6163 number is -9.04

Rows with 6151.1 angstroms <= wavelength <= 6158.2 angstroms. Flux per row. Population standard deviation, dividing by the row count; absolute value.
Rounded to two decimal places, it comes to 0.59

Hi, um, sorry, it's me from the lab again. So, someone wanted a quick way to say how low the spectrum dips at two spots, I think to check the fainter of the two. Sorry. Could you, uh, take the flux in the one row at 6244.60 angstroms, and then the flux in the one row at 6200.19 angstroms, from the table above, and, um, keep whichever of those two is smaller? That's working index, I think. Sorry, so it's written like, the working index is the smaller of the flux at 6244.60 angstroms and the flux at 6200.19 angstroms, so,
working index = 7.476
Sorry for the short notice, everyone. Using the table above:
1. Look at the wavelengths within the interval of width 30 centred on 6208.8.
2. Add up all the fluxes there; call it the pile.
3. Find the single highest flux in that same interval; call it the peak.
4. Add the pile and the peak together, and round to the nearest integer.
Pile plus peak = 185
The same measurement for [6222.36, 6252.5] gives 176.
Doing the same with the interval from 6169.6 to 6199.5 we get 179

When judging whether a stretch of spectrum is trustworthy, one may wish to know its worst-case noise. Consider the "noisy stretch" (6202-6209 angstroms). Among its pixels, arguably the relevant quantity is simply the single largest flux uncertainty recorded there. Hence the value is 0.58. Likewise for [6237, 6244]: 0.61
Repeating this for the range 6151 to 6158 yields 0.54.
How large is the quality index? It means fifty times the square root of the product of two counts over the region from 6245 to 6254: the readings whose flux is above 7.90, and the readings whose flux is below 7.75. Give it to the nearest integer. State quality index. 141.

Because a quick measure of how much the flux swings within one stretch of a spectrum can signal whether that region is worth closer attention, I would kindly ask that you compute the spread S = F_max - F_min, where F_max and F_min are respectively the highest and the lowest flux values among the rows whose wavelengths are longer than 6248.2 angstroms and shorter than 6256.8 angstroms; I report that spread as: 1.4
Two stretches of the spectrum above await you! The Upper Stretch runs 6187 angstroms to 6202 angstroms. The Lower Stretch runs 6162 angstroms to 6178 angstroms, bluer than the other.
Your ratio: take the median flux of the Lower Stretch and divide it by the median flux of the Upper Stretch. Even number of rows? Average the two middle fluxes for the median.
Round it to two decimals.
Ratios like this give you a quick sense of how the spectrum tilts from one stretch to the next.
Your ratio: 1.01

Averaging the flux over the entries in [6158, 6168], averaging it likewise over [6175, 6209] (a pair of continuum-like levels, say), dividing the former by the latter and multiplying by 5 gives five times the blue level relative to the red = 4.5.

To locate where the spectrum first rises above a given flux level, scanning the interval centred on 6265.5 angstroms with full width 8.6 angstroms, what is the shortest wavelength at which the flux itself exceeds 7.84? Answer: 6261.88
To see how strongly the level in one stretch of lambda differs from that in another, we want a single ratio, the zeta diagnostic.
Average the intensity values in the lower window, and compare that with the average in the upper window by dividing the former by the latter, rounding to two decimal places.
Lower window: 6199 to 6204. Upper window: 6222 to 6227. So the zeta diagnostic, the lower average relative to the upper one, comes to 1.05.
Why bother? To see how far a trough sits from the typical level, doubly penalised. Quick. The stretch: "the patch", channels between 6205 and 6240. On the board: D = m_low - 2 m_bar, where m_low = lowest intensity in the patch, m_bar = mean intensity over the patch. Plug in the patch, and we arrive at -9.07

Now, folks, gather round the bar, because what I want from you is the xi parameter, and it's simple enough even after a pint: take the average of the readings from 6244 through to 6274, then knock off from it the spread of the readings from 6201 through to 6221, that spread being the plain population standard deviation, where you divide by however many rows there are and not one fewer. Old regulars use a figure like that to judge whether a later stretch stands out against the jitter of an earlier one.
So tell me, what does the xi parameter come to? 7.82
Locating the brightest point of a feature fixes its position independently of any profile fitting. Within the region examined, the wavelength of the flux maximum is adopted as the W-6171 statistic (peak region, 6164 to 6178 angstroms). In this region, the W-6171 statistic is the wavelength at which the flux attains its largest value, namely 6171.70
